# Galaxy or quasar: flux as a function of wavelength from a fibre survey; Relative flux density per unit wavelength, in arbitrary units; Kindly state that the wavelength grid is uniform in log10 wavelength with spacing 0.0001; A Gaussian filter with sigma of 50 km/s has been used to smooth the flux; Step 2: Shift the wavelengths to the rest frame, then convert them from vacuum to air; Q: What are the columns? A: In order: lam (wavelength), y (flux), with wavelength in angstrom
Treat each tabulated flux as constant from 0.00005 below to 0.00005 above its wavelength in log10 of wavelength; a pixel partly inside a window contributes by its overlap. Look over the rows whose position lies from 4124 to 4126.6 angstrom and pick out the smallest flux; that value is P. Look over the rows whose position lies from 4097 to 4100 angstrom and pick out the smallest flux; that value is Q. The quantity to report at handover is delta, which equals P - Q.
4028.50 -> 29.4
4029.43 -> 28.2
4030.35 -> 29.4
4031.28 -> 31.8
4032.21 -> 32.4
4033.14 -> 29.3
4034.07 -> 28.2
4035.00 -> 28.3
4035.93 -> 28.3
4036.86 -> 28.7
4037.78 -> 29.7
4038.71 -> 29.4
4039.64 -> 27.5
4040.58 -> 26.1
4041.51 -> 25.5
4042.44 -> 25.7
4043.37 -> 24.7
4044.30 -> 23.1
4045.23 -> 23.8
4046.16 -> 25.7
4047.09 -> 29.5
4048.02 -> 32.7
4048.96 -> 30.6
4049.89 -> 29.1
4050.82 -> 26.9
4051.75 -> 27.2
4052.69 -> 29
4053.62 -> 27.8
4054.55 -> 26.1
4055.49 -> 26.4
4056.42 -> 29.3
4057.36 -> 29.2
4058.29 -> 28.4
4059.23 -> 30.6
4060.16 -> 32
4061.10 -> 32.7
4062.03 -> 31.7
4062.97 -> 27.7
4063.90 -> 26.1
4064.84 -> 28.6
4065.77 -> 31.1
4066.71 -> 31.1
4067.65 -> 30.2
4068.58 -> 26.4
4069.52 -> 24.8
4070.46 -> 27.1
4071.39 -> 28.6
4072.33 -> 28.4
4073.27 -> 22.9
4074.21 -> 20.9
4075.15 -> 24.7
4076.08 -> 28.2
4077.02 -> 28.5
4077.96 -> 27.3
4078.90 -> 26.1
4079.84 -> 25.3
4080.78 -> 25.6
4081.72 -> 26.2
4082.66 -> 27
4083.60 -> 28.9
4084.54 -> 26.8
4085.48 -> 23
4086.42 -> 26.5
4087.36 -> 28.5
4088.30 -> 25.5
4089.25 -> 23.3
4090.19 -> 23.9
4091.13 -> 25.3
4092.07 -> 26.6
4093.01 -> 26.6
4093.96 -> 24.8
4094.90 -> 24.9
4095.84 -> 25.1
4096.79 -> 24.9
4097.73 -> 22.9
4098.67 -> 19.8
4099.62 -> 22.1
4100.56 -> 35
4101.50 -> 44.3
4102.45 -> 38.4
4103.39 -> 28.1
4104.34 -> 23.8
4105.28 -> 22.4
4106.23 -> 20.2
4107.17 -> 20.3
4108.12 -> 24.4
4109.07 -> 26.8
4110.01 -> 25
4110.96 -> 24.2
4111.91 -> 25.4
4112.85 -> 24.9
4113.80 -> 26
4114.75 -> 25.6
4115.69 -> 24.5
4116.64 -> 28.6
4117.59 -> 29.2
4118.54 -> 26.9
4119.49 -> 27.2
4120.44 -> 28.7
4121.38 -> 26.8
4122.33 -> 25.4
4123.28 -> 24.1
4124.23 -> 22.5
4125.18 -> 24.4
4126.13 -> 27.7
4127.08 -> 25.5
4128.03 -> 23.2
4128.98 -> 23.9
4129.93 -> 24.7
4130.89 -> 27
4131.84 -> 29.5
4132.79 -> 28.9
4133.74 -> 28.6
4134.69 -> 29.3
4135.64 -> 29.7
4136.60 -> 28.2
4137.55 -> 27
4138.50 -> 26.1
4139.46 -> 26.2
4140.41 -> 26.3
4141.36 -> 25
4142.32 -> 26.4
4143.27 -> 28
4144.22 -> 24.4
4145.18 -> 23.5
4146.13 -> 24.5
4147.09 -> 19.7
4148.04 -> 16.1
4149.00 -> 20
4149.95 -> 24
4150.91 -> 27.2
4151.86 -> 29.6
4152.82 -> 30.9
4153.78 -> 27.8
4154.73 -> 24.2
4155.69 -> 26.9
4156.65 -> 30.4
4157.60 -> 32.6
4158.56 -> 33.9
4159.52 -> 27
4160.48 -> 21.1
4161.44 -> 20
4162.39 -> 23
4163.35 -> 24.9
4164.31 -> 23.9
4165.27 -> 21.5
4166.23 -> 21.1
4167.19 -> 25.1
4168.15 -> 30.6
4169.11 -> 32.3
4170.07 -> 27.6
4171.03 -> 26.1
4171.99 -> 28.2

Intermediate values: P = 22.5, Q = 19.8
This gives 3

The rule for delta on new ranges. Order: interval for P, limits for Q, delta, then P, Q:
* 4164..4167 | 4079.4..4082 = -4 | 21.1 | 25.3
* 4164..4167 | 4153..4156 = -3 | 21.1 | 24.2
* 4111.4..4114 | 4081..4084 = -1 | 24.9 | 26.2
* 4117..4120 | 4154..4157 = 3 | 26.9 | 24.2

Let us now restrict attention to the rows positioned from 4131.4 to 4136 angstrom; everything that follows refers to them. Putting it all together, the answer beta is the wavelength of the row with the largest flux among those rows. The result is 4135.64 angstrom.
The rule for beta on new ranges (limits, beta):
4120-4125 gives 4120.44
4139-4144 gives 4143.27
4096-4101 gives 4100.56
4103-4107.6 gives 4103.39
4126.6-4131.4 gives 4130.89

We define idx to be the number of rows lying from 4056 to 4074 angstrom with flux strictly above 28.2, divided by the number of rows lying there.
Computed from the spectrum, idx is 0.7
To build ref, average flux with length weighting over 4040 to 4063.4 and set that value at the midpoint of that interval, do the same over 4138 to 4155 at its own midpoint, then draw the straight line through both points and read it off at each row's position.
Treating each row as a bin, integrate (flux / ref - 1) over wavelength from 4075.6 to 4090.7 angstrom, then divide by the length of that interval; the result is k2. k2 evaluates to -0.03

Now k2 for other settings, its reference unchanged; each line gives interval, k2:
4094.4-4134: 0.01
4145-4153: -0.05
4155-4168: 0.04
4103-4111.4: -0.09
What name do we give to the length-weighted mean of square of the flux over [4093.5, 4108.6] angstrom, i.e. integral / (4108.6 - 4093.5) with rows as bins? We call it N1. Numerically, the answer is 739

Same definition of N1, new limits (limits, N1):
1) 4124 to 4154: 677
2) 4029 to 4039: 869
